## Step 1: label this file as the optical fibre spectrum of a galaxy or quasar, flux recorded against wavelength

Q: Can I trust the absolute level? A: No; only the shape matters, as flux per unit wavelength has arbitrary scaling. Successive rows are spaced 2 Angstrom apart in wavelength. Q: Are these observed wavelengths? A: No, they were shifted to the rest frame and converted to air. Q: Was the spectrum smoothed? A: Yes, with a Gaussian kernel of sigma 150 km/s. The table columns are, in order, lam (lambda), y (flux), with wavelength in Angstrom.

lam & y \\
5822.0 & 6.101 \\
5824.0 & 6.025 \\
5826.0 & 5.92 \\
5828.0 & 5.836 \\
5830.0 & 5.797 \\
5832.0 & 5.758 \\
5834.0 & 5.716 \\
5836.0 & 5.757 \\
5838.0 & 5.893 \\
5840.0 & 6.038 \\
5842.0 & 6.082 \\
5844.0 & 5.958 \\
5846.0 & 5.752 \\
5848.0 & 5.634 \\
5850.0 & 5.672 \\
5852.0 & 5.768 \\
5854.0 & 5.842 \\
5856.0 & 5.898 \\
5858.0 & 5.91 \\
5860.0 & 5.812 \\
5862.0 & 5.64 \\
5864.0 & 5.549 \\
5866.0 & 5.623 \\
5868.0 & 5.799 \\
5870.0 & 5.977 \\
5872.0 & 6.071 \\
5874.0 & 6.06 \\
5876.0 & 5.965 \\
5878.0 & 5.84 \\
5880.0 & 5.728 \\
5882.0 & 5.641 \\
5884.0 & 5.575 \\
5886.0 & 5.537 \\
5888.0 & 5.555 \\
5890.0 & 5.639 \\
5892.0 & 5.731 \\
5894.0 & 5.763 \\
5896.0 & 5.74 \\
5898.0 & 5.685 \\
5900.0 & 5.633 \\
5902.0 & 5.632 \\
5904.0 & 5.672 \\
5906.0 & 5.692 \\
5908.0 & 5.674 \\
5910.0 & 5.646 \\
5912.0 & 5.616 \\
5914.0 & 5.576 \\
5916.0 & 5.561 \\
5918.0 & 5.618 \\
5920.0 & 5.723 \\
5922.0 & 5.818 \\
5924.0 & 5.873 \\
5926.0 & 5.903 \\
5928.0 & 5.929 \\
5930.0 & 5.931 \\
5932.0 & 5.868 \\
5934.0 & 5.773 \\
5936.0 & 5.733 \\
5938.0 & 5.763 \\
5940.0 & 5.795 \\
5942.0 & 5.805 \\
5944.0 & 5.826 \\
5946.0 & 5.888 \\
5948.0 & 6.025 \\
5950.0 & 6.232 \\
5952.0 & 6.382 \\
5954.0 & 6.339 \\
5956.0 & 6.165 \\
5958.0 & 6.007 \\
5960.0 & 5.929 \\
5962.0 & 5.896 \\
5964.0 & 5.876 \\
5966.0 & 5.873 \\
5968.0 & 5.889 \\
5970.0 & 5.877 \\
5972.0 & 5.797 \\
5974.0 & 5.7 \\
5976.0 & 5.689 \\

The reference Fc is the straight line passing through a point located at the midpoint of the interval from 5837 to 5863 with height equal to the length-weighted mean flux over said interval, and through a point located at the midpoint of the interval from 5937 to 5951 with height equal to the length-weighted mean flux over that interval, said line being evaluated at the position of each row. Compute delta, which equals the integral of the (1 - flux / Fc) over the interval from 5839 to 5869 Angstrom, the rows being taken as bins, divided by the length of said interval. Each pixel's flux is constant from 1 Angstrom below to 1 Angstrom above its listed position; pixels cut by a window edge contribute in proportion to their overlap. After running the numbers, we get 0.007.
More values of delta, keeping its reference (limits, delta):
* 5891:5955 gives 0.014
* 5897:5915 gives 0.039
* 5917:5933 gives 0.010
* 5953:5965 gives -0.020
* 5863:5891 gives 0.018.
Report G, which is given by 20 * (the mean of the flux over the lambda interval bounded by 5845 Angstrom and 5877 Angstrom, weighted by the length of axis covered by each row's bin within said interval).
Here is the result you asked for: 116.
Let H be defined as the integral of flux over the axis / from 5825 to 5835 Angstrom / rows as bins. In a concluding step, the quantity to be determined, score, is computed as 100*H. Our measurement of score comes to 5805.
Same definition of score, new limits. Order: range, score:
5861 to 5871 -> 5718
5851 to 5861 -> 5846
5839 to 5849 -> 5893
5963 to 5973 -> 5862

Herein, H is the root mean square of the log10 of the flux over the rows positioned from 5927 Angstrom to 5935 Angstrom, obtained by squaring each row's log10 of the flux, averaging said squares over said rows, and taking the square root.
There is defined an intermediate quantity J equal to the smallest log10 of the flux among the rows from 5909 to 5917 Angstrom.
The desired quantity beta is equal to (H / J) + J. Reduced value 1.777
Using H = 0.769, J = 0.7452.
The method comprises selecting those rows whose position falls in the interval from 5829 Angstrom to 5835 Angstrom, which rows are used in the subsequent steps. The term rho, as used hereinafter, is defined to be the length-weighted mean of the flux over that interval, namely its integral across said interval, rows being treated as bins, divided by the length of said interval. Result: 5.76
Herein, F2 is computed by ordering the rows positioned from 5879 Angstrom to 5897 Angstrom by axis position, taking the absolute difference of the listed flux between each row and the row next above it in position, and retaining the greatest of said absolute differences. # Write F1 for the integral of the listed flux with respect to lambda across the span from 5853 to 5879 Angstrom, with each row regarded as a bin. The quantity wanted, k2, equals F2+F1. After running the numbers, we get 152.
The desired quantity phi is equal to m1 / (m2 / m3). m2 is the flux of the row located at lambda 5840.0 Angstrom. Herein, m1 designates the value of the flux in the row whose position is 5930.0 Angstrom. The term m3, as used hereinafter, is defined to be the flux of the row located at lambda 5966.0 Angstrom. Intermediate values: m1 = 5.931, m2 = 6.038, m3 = 5.873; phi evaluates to 5.77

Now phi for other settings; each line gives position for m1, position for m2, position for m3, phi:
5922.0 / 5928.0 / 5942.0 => 5.70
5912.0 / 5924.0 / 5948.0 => 5.76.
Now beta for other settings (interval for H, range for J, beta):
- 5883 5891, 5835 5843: 1.742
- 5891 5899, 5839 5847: 1.758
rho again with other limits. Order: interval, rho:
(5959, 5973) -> 5.88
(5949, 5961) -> 6.18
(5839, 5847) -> 5.96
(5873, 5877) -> 6.01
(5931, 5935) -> 5.82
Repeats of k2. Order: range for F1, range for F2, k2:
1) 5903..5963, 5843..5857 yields 352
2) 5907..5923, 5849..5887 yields 91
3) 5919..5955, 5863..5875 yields 213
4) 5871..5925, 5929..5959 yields 309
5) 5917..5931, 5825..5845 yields 82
